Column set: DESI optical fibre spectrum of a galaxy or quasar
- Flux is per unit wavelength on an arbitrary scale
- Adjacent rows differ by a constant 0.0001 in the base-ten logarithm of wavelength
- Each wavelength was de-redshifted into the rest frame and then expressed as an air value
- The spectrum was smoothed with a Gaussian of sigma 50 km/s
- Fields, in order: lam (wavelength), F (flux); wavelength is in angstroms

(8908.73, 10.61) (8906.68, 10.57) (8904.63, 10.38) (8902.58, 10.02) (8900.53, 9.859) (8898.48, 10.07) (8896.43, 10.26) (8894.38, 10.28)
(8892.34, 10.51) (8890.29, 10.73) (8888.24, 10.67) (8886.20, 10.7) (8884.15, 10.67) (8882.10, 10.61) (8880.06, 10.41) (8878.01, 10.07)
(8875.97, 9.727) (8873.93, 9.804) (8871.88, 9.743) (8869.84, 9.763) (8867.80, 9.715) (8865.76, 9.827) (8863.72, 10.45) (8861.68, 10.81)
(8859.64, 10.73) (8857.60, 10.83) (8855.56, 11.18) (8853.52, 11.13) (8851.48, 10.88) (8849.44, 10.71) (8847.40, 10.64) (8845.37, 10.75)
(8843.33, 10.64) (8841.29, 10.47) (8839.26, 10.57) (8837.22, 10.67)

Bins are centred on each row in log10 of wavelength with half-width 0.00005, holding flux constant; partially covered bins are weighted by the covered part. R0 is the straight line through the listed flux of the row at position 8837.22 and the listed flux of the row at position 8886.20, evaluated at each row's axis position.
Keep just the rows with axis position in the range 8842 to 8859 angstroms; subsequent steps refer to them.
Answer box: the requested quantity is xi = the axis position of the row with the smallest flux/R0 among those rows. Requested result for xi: 8847.40 angstroms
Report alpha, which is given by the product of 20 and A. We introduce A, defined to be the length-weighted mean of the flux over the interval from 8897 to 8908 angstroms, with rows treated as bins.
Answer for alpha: 204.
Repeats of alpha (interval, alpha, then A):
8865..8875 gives 195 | 9.77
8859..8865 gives 213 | 10.63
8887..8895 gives 212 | 10.58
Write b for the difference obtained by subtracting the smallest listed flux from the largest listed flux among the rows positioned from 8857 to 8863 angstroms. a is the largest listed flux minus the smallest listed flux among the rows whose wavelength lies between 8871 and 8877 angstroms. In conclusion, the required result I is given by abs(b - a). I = 0.0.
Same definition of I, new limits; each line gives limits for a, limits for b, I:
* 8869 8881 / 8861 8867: 0.3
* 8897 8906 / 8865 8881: 0.2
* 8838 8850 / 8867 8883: 0.6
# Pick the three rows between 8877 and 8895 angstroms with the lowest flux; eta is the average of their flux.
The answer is 10.3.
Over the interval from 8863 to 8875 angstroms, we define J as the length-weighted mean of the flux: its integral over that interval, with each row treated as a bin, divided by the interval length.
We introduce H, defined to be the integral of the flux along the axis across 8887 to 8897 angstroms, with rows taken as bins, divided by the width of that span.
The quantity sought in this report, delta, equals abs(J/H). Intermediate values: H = 10.5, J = 9.9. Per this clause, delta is 0.94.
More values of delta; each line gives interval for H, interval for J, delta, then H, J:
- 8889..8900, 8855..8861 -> 1.05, 10.4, 10.9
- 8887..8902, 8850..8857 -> 1.07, 10.3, 11.0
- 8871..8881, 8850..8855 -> 1.10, 9.9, 11.0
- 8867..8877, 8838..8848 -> 1.09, 9.8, 10.6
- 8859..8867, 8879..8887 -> 1.01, 10.4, 10.6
